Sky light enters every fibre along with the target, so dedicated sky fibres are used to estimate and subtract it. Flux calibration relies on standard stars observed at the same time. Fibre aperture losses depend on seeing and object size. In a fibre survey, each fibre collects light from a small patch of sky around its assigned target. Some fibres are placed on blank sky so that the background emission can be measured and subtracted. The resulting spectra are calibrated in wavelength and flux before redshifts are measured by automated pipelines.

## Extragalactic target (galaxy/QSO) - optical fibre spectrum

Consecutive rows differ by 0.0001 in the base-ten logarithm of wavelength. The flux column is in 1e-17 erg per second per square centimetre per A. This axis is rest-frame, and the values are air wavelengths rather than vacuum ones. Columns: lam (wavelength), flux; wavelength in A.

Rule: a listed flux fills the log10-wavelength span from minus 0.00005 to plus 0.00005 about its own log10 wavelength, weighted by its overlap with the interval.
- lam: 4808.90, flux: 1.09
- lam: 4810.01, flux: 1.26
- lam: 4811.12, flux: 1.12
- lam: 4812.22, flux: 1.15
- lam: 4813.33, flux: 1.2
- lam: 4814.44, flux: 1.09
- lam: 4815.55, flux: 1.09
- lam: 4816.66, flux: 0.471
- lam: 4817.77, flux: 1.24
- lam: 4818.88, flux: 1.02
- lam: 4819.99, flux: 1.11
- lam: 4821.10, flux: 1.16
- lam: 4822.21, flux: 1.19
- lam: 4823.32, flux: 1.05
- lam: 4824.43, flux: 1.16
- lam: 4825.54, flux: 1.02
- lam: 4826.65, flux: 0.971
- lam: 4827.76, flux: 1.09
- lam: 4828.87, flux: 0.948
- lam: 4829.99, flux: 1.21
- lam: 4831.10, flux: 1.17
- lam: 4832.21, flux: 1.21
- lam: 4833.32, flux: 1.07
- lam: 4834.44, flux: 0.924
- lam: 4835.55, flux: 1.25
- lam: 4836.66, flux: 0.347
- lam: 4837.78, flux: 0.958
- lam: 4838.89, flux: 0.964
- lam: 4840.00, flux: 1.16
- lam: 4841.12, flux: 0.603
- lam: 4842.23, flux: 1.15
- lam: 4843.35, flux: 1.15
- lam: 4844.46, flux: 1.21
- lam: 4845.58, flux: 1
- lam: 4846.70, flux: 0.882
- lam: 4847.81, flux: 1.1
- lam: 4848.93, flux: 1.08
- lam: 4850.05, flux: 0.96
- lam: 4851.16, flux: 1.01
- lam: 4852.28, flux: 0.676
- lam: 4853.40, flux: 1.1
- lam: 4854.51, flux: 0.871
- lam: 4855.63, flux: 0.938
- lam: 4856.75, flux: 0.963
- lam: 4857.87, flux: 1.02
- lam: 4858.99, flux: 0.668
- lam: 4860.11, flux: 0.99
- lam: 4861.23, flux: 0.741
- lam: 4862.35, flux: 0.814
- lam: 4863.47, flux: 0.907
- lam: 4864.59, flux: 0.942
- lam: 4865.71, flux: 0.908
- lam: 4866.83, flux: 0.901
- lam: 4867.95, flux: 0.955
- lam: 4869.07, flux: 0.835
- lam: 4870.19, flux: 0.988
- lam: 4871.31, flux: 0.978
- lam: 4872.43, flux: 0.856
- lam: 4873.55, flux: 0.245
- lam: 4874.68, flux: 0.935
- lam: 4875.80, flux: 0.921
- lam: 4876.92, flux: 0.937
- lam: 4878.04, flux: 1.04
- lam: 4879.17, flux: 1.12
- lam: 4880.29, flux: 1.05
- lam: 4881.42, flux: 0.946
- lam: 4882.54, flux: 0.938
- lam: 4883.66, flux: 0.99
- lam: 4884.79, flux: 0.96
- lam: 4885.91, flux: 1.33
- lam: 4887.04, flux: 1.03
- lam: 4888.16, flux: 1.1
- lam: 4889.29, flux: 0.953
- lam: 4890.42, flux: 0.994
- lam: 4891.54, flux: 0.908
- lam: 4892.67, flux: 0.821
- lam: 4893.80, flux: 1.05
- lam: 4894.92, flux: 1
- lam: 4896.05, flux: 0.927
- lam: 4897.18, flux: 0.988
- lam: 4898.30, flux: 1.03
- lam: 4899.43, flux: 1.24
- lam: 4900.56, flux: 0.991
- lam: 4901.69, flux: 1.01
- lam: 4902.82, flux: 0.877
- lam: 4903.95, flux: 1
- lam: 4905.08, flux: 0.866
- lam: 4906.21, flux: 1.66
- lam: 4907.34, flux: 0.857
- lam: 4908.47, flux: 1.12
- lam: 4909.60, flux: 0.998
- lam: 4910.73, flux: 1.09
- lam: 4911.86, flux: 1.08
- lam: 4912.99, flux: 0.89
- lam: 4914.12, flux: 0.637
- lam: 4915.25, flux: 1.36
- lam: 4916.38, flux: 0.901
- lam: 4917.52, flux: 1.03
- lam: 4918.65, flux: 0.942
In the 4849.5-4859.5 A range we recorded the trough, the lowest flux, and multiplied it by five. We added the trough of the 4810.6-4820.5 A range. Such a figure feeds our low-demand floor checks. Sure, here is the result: 3.8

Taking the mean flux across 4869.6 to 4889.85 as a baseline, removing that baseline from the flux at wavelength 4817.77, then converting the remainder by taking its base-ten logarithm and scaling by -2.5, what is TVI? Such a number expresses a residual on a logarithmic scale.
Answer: 1.4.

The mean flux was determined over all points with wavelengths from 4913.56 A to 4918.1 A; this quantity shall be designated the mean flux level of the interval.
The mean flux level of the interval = 0.98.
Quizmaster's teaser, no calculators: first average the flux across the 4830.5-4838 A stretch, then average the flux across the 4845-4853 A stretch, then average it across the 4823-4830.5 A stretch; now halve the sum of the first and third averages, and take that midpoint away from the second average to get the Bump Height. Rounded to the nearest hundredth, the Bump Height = -0.07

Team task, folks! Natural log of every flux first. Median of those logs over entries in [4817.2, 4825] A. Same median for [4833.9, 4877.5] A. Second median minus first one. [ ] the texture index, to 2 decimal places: -0.21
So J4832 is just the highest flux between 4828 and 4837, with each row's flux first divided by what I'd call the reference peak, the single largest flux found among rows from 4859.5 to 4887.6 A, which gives 0.94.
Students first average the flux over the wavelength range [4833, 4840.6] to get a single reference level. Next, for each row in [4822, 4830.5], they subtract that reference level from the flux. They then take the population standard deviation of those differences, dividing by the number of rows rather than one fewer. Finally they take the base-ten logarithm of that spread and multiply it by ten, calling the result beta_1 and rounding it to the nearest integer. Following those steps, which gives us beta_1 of -10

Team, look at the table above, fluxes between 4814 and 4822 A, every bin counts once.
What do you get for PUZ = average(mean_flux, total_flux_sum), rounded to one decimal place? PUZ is 4.1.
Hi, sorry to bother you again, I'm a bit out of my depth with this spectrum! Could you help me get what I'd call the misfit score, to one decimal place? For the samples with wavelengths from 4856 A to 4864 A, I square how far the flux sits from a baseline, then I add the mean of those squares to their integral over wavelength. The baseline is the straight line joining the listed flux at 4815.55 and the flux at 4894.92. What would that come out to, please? 0.4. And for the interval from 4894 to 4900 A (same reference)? 0.1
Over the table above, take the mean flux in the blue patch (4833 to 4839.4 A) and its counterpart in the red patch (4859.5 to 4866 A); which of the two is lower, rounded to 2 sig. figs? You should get 0.88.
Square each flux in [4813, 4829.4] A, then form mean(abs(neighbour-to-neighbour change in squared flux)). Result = 0.350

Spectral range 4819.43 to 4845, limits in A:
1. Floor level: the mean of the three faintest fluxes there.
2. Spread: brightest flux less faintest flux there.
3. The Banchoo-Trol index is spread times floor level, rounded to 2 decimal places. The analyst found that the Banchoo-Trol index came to 0.56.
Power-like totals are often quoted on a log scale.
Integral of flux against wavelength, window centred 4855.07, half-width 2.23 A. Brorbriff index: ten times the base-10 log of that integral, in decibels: 6.4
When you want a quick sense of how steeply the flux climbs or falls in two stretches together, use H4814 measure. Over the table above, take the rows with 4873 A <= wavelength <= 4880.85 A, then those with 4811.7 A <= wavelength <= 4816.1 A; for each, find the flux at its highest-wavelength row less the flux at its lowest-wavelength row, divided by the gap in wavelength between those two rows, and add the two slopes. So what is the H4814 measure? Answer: 0.10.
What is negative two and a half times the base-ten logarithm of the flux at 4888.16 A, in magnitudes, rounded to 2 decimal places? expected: -0.10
